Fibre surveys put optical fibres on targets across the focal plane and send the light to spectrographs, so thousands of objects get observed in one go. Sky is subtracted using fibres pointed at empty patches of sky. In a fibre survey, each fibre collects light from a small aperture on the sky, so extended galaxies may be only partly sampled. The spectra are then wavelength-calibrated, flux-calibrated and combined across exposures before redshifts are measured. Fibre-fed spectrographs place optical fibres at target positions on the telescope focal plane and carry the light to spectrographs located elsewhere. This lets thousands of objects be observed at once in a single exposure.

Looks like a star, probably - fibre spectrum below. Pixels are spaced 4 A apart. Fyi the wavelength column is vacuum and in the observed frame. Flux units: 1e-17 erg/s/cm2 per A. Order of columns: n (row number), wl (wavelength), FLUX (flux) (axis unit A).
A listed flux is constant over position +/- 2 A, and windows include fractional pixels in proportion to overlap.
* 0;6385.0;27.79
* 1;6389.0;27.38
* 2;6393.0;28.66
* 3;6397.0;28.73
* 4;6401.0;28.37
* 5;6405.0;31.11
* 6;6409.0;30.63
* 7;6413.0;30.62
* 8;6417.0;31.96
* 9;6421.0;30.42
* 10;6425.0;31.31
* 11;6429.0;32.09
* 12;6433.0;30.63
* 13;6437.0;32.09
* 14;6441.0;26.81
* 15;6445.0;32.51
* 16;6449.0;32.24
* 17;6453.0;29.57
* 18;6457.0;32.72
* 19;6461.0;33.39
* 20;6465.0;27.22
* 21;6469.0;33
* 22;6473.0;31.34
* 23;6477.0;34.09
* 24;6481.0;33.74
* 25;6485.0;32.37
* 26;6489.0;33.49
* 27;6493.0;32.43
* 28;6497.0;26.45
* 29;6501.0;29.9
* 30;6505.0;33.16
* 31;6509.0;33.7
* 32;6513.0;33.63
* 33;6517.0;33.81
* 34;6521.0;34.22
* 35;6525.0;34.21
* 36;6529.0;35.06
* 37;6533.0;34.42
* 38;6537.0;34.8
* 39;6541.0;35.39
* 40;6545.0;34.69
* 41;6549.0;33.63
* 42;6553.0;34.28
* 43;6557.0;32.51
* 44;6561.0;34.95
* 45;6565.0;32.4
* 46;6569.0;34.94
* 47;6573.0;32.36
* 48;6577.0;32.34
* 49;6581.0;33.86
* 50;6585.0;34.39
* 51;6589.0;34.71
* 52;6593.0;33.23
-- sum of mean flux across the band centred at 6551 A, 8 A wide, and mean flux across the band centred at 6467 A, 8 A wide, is 64.1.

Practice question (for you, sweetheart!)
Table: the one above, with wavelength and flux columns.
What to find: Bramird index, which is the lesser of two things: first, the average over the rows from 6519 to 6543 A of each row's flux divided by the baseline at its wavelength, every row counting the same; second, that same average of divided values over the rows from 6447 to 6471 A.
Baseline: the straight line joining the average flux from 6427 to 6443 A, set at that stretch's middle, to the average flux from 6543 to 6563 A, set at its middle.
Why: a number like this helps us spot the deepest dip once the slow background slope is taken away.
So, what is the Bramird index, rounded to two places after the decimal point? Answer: 1.01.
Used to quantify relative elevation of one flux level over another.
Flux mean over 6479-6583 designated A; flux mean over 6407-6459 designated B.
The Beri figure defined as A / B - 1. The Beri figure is 0.07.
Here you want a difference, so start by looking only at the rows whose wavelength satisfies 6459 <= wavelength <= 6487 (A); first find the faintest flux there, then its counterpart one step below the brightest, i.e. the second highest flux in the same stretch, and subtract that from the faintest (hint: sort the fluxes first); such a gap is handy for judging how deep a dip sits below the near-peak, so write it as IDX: -7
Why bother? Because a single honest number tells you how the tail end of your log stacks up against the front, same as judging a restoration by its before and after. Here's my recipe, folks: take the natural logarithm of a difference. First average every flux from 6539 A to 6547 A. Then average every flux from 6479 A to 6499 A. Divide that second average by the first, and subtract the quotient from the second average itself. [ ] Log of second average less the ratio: 3.43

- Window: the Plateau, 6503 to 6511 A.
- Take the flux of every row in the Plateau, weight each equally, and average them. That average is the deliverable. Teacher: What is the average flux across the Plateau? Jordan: 33.4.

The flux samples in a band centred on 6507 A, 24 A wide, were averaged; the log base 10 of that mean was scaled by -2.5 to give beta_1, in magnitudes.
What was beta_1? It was -3.76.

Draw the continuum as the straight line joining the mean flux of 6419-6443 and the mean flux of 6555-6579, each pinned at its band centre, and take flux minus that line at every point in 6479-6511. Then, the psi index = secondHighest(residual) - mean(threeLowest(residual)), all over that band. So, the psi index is 4.1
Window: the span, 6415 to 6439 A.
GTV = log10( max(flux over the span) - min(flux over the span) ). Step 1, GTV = 0.22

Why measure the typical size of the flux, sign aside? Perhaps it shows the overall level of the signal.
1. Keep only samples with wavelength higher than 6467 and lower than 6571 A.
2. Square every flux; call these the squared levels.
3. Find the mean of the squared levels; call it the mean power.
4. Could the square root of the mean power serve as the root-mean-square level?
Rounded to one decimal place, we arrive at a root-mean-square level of 33.4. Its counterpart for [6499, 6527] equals 33.3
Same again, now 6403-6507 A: 31.4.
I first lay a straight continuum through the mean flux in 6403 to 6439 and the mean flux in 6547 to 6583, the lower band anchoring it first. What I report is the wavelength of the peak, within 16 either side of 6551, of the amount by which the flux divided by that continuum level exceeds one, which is 6541.0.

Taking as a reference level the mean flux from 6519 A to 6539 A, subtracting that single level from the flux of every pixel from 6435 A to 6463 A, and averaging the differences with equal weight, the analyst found -3.2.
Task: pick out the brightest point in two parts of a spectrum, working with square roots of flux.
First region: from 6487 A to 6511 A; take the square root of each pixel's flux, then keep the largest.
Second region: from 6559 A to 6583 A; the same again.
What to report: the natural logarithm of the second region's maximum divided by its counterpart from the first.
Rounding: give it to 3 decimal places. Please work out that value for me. 0.018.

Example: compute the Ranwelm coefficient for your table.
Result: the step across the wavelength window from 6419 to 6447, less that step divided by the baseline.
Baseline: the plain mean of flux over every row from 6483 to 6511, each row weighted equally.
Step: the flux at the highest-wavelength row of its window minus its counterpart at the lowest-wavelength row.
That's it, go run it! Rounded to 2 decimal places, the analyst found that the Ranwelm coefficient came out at 2.02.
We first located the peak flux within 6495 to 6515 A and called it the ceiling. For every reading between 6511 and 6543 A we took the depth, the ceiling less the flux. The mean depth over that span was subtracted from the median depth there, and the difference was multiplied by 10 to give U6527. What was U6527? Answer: 1.2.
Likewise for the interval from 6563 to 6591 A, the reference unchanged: -2.9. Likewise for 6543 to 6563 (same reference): -2.7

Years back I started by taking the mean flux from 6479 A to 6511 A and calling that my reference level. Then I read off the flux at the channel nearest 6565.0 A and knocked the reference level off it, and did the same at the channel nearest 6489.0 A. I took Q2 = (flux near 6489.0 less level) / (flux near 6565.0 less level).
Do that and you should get 3.2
